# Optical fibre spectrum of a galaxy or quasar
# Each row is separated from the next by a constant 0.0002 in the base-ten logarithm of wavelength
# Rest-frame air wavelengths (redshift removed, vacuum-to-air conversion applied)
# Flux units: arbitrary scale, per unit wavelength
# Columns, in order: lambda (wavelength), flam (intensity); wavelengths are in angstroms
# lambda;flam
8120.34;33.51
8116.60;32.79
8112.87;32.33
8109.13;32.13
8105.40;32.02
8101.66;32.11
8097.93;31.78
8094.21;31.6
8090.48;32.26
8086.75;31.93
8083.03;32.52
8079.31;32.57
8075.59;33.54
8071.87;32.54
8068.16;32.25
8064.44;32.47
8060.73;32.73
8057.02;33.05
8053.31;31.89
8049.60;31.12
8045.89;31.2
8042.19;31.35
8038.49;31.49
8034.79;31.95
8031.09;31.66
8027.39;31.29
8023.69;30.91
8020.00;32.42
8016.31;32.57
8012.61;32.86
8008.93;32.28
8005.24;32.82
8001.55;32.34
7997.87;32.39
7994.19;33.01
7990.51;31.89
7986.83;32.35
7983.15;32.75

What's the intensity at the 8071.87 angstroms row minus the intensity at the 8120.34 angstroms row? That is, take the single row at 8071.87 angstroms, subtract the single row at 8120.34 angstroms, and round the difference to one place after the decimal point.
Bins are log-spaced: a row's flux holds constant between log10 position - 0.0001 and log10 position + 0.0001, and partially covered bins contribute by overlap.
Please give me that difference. -1.0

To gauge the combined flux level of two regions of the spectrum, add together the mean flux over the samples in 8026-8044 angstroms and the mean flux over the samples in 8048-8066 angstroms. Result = 63.8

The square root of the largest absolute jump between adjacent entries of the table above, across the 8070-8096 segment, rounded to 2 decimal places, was 1.00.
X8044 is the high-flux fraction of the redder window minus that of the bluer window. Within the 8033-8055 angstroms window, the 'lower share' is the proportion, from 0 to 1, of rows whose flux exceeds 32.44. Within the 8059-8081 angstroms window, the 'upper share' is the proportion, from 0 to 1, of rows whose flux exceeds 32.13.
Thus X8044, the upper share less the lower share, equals 1.0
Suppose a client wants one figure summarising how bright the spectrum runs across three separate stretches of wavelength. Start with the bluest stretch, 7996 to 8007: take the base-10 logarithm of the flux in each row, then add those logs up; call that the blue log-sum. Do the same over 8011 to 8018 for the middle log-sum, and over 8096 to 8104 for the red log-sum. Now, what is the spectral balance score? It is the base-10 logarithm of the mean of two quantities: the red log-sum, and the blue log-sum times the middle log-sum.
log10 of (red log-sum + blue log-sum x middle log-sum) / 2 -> 0.9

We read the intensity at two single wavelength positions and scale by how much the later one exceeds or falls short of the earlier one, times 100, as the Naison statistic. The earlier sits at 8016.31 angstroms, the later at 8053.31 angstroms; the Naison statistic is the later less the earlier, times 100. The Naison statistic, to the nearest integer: -68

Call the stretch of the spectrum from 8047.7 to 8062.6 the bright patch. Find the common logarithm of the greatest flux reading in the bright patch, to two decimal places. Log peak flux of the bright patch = 1.52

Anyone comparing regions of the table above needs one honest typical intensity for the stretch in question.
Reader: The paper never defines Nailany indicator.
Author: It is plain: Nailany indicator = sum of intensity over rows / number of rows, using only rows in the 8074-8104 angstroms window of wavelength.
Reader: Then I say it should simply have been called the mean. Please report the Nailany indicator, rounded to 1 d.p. 32.3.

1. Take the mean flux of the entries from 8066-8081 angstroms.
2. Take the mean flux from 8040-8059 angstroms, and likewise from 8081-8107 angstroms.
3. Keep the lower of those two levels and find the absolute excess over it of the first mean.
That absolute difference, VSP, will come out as 1.0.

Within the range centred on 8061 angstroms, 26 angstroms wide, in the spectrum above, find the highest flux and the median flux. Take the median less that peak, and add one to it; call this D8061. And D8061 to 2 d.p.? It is 0.42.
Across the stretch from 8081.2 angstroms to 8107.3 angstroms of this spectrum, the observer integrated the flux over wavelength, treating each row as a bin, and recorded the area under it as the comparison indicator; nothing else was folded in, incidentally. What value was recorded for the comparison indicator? 836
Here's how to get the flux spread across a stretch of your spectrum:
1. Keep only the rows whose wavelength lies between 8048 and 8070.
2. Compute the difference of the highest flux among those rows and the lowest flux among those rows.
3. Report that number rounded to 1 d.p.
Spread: 1.9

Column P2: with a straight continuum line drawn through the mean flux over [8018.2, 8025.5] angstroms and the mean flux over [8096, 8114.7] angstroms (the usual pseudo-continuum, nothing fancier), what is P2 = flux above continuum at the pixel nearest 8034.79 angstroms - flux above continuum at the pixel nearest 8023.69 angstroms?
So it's 1.0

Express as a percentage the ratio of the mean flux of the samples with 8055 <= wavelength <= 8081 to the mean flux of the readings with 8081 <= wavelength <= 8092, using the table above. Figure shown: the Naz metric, 101.5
